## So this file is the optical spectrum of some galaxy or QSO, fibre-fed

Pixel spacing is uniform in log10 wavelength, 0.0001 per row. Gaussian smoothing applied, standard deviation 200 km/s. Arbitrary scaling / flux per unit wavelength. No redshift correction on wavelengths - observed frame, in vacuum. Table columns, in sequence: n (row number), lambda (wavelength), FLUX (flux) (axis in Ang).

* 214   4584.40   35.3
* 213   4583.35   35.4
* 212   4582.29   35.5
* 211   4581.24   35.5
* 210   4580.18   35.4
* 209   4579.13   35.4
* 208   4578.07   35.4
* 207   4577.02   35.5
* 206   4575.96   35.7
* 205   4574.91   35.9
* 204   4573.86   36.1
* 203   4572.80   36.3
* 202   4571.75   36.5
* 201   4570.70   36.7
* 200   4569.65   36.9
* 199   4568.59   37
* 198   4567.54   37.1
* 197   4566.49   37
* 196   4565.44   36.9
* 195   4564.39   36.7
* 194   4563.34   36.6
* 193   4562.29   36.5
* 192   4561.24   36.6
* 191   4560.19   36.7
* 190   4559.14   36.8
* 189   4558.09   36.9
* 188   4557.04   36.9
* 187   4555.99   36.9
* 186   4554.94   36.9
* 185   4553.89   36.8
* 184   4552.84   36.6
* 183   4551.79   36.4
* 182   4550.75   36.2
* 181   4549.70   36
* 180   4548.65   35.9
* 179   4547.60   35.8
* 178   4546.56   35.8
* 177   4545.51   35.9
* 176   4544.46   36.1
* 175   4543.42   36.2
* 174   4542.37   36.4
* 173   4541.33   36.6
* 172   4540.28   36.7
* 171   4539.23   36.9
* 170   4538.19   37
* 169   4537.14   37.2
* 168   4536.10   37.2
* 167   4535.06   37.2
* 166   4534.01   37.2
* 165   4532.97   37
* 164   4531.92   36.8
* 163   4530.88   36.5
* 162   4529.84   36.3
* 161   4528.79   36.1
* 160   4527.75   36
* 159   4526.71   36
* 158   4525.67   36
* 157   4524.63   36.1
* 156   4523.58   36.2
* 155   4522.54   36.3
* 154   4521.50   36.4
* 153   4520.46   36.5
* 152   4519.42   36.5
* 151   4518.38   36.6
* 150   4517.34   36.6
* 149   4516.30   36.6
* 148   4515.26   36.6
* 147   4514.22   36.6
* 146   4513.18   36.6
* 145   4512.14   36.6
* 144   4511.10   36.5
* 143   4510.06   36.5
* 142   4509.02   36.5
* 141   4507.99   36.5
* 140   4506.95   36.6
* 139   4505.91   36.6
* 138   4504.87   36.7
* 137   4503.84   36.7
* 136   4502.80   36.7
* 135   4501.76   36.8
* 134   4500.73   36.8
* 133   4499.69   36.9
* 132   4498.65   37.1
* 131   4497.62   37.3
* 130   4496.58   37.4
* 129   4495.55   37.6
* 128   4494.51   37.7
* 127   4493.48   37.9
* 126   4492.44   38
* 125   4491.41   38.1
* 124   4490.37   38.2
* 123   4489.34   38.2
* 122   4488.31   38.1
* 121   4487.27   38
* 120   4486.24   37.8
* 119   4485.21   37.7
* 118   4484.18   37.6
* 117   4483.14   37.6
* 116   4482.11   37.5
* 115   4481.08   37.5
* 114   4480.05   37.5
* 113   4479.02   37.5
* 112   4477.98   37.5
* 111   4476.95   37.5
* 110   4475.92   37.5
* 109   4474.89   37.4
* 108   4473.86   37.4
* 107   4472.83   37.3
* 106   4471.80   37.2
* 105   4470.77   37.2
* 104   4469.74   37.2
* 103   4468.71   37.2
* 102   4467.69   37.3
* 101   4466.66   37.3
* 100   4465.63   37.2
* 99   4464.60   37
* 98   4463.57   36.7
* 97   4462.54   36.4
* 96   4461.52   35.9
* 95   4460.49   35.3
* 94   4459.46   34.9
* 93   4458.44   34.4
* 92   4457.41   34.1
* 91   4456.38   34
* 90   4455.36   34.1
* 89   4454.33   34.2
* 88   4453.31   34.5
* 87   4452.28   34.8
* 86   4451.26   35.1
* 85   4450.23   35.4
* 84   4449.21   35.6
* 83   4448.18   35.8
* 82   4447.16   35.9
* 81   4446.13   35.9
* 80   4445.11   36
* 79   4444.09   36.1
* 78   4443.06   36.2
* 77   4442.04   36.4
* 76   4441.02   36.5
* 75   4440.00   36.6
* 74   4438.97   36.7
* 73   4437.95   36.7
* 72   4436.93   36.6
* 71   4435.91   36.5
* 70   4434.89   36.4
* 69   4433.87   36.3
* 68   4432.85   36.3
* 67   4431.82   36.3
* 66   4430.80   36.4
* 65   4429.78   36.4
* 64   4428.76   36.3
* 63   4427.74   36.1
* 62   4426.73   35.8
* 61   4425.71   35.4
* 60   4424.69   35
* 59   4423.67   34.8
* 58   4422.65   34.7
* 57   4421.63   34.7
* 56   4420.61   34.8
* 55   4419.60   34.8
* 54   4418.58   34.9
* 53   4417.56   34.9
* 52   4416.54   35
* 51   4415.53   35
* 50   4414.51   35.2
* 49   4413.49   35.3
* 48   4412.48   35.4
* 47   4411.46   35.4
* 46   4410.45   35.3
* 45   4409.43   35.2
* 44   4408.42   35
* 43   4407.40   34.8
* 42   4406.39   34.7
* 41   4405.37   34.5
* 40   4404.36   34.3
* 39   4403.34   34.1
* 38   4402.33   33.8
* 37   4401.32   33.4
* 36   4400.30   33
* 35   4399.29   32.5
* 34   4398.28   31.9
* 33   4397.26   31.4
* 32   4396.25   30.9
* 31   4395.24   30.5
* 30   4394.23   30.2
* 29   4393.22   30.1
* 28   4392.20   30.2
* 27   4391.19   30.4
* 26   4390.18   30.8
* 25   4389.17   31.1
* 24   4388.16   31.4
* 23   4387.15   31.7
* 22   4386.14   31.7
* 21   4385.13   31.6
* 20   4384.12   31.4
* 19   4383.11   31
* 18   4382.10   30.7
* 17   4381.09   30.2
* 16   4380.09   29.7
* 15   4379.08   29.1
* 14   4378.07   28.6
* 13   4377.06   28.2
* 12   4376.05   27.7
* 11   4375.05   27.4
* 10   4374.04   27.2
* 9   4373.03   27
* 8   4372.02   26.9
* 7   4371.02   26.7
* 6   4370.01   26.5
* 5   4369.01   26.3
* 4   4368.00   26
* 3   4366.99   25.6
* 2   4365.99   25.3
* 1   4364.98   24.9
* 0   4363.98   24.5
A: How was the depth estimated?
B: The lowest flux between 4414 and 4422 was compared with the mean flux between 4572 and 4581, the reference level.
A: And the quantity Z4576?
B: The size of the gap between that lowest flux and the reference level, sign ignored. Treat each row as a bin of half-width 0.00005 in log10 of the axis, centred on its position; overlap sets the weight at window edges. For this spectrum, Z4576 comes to 1.0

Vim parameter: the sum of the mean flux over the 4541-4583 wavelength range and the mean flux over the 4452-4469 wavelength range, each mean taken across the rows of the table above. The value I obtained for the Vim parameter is 71.9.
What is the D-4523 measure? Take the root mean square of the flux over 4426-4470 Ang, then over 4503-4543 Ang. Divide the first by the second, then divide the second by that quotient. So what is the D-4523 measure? 37.2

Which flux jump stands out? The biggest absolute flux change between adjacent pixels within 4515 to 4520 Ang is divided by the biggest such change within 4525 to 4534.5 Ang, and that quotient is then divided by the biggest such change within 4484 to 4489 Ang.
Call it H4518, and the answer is 2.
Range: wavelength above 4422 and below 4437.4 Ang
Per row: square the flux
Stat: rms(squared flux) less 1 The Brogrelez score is 1293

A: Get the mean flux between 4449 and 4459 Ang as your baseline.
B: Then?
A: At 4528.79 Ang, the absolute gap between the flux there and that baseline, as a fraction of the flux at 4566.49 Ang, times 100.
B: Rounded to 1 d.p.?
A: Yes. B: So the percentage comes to 4.0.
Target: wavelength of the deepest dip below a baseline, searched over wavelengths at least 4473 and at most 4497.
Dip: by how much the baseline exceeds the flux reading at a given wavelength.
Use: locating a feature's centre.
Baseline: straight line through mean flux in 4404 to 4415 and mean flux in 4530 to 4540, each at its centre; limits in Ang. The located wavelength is 4496.58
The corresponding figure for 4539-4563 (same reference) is 4547.60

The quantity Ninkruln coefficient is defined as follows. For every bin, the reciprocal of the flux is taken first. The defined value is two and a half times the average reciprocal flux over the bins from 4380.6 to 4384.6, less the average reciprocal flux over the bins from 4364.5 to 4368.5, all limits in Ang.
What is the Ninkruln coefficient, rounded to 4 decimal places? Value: 0.0418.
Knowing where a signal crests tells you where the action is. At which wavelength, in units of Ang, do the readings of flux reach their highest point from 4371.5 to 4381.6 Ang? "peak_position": 4381.09 Ang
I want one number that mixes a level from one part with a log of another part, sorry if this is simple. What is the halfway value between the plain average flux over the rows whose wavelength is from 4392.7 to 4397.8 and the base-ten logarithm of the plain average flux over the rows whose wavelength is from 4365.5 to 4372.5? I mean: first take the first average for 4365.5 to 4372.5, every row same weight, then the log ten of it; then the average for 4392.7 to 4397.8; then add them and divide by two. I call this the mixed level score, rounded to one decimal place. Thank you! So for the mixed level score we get 16.0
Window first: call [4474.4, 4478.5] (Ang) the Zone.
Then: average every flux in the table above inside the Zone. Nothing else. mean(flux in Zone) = 37.5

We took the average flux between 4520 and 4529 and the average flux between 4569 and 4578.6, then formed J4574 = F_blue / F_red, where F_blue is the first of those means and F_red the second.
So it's 1.00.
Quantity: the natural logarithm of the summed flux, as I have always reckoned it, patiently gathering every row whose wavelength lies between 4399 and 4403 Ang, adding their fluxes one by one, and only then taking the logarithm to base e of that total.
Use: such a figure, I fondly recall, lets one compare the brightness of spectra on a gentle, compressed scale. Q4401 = 4.89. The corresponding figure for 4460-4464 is 4.97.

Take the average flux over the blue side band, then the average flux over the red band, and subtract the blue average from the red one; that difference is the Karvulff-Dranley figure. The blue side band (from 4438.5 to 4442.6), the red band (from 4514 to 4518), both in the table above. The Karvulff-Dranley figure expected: 0.0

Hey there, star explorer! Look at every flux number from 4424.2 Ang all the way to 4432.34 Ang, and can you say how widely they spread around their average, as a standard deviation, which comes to 0.5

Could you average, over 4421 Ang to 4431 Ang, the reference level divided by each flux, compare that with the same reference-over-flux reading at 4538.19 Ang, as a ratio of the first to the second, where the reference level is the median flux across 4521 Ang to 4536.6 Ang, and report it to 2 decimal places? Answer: 1.04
